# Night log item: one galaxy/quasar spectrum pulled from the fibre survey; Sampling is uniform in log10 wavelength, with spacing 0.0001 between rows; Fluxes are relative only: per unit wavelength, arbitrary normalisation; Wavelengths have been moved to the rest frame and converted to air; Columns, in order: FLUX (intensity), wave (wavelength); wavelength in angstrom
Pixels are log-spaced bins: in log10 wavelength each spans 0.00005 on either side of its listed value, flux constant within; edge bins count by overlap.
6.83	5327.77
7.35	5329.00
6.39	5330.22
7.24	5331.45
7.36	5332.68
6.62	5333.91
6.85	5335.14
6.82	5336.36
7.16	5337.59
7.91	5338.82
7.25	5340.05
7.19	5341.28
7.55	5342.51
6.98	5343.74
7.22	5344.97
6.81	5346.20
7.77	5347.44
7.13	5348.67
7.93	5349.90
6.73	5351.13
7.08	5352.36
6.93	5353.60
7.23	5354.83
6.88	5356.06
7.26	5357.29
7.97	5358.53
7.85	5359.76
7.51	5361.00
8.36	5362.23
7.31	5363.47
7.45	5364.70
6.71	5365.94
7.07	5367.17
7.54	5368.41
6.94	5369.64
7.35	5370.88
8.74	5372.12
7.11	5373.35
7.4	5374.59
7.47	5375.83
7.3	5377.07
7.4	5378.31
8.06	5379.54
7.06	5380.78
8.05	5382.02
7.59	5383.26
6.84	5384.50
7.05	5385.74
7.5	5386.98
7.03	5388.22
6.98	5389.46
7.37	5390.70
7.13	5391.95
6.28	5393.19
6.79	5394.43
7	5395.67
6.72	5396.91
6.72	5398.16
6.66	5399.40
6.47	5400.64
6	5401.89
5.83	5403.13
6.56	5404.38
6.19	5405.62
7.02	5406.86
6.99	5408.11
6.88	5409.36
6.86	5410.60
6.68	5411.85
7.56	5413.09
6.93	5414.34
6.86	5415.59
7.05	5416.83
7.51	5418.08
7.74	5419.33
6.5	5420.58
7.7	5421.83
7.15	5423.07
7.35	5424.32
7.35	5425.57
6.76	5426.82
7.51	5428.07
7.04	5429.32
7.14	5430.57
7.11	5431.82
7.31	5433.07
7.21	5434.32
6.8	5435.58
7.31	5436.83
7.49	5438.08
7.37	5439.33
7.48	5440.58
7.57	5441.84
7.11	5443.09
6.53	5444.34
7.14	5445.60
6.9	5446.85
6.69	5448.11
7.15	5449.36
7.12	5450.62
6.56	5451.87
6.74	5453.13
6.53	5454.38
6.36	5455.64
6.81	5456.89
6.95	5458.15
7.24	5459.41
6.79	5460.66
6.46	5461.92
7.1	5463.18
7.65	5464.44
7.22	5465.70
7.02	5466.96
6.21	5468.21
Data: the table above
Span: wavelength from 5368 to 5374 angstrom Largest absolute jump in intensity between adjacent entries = 1.6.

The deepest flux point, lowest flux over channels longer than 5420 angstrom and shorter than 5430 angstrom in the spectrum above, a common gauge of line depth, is 6.5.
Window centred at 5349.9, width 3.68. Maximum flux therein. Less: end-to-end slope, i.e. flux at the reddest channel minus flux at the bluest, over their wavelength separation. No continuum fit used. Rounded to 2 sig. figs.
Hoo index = 8.1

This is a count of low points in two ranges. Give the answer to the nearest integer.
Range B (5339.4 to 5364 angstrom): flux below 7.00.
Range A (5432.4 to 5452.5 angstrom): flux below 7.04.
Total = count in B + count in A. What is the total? 10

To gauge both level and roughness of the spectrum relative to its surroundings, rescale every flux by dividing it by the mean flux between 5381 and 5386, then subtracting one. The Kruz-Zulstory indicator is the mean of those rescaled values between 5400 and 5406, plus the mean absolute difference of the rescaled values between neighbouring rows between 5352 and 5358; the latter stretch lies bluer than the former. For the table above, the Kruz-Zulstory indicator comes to -0.12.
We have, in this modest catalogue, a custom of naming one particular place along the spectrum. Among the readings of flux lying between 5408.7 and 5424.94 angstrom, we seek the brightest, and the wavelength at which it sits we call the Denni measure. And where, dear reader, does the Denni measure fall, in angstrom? 5419.33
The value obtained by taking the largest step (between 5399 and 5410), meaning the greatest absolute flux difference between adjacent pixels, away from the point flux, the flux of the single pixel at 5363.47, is 6.5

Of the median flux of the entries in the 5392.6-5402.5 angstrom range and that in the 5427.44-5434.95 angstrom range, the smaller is 6.7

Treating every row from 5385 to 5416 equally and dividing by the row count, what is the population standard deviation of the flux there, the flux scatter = 0.41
